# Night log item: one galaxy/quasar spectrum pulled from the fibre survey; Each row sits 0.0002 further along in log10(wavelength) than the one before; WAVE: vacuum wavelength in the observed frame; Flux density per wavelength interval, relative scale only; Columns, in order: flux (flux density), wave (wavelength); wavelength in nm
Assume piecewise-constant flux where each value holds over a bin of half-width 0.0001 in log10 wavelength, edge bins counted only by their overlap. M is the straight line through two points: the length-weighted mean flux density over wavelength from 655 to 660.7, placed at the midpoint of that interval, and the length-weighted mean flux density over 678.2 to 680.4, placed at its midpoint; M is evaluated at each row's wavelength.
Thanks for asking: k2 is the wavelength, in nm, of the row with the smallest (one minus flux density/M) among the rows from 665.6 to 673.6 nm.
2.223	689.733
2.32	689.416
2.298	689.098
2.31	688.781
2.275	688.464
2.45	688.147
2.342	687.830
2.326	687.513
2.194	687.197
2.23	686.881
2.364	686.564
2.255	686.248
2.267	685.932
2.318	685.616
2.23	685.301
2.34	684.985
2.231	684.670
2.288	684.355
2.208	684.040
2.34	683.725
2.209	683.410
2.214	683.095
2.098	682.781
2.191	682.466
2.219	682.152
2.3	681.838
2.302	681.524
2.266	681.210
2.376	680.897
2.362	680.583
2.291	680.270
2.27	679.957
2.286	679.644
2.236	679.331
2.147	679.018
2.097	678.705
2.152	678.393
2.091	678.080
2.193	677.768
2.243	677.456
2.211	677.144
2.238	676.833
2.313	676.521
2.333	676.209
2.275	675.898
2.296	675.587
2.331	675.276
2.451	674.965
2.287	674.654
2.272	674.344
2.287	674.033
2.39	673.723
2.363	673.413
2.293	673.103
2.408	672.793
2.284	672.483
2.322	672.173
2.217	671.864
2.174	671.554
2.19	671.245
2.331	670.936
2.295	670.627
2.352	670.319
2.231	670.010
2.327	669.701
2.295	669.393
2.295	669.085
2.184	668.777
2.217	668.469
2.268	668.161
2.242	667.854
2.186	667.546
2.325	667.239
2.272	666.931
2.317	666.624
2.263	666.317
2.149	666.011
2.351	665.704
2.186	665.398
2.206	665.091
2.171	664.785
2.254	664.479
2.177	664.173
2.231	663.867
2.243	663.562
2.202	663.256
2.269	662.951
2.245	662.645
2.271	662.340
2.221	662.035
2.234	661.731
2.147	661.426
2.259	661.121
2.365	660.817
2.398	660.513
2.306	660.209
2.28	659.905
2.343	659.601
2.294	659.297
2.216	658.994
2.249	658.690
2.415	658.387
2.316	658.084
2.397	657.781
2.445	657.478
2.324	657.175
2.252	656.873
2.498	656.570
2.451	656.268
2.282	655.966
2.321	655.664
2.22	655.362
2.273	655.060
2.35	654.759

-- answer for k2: 672.793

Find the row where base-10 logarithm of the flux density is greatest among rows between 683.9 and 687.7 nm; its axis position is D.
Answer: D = 686.564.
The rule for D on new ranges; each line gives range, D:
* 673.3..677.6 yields 674.965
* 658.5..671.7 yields 660.513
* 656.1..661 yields 656.570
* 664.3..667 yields 665.704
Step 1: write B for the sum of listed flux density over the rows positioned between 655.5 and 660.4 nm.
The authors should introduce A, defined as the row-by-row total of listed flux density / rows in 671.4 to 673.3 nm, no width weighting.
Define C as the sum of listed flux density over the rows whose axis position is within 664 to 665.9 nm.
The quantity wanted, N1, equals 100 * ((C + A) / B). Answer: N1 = 72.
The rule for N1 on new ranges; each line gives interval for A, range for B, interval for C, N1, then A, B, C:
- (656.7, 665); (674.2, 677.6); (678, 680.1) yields 304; 62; 25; 15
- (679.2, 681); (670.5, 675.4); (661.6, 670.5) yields 214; 14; 37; 65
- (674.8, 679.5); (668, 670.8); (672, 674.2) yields 244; 34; 20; 16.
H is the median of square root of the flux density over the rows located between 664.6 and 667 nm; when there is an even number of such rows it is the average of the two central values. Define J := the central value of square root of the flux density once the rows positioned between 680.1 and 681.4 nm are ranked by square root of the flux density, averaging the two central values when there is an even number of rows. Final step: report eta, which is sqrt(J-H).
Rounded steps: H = 1.49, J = 1.53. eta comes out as 0.17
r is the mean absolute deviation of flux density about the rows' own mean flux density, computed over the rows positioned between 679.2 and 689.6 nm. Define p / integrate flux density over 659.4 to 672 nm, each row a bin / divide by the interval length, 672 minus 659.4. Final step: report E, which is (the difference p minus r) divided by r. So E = 42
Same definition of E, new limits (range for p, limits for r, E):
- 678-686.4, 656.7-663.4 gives 36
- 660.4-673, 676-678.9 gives 33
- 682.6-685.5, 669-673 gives 42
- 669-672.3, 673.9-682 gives 37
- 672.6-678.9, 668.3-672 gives 39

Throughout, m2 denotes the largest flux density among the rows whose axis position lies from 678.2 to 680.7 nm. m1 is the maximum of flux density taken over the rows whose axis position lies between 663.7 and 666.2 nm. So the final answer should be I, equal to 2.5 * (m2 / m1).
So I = 2.51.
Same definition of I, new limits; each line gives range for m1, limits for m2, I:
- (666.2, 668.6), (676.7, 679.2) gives 2.41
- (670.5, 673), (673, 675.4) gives 2.54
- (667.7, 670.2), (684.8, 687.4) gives 2.54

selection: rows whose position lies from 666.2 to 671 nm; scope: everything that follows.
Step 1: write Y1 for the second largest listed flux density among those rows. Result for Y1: 2.331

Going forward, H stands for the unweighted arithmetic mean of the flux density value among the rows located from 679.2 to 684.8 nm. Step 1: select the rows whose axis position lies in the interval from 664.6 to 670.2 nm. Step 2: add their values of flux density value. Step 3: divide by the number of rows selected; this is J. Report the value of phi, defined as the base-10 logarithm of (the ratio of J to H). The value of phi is -0.002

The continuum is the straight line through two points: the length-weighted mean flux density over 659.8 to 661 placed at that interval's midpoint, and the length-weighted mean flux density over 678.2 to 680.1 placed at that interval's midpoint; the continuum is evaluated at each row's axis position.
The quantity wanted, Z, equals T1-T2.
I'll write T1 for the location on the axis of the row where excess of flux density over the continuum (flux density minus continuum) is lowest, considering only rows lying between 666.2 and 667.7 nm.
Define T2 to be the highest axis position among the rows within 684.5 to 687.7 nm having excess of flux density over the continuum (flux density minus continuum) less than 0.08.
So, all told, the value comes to -19.65 nm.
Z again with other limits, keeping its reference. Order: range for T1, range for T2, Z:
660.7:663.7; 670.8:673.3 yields -11.68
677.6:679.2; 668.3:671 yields 7.14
